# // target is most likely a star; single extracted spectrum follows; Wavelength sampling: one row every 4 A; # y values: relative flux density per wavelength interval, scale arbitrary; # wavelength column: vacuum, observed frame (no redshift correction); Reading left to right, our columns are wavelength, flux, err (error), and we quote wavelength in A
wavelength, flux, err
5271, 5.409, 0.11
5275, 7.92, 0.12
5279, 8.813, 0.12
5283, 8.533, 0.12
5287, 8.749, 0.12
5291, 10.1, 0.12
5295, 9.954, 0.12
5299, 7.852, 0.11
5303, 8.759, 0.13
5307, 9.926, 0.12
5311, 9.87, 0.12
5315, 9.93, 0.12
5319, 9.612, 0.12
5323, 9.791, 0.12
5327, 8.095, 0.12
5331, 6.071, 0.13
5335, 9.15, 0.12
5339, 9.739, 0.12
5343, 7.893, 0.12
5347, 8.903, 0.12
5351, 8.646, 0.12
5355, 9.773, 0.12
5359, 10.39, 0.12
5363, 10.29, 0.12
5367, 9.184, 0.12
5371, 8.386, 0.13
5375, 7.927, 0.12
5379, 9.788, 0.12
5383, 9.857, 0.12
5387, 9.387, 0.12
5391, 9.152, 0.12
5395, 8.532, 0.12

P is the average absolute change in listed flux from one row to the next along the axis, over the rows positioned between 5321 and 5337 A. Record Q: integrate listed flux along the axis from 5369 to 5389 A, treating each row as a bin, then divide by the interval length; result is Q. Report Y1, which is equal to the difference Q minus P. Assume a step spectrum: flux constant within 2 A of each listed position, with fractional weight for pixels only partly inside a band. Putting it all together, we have 6.80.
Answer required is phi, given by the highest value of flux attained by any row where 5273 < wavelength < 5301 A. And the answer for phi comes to 10.1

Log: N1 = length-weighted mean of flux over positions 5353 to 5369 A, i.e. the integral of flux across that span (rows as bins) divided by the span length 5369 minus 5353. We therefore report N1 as 9.91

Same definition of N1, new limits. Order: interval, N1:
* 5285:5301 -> 9.16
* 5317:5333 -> 8.39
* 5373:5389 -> 9.24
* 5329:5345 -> 8.21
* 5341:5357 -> 8.80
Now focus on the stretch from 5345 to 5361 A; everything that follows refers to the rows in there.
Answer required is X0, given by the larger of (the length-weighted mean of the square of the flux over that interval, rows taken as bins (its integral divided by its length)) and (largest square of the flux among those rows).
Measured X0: 108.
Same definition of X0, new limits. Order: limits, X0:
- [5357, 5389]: 108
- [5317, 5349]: 96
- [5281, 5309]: 102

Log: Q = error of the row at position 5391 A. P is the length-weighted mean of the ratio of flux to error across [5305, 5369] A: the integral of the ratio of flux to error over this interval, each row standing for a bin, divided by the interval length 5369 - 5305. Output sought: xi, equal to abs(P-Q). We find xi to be 76.3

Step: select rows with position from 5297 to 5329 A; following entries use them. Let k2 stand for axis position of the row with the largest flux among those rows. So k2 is 5315 A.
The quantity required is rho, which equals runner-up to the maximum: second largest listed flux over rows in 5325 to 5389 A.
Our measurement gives 10.29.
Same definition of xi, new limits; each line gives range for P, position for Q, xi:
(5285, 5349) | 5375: 74.9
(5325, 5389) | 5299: 74.0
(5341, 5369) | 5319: 77.4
